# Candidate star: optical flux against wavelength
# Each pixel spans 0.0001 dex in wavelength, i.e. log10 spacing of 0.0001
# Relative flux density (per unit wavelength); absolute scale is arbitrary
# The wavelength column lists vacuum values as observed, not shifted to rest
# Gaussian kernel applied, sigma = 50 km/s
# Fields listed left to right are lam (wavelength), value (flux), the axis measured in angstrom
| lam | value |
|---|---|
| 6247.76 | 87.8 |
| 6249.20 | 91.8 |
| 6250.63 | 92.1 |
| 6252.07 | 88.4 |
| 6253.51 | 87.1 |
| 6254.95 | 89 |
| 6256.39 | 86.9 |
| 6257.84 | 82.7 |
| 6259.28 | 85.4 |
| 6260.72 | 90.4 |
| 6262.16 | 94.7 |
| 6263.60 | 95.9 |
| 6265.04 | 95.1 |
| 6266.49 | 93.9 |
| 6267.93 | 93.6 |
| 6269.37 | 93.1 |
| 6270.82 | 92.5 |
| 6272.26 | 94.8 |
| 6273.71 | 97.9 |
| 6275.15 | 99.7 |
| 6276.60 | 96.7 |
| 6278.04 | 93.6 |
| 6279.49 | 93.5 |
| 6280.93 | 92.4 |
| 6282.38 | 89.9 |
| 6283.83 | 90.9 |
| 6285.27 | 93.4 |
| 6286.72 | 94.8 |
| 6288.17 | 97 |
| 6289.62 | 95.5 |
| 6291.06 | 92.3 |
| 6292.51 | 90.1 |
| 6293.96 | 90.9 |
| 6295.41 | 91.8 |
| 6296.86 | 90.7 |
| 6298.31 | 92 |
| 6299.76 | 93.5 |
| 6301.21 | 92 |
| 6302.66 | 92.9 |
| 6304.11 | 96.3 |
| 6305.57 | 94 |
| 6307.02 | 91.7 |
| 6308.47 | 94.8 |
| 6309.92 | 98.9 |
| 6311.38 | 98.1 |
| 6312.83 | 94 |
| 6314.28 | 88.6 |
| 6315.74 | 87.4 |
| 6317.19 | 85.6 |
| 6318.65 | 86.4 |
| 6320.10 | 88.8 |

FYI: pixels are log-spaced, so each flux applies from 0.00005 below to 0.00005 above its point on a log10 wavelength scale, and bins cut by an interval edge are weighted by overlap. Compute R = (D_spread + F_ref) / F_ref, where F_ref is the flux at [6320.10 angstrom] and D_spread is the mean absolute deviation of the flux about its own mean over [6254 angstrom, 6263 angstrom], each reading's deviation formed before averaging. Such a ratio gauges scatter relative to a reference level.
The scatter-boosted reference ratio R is 1.036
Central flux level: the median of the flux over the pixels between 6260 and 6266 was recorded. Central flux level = 94.9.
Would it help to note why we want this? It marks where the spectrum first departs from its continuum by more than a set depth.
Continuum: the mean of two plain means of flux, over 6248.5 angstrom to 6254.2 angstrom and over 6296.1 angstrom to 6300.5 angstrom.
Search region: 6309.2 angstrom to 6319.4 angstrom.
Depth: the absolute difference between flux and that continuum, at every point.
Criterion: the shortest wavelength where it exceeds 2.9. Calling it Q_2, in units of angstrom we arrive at 6309.92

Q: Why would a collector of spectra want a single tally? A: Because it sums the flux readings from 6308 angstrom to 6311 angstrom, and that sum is 194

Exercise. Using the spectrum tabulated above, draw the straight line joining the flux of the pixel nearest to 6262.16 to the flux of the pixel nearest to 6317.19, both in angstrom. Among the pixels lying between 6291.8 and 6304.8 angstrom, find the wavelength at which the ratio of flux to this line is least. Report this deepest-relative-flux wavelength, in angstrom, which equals 6292.51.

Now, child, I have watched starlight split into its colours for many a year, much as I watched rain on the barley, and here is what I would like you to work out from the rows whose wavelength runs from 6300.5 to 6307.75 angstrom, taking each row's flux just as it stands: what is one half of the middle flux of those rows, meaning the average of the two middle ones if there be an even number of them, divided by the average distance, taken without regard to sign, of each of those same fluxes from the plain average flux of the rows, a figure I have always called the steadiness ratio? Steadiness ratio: 33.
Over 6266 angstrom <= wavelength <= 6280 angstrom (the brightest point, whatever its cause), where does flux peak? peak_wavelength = 6275.15 angstrom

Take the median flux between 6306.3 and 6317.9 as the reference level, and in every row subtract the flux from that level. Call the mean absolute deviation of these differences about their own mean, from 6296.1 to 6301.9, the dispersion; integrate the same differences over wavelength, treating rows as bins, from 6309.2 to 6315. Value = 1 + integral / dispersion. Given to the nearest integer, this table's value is -15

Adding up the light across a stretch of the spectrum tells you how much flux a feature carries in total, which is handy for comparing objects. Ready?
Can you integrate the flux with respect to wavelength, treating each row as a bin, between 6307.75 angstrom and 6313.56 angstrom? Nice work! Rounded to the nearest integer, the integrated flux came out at 561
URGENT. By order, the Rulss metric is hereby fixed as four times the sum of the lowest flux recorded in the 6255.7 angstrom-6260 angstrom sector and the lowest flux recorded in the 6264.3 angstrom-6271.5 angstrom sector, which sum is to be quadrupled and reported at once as 701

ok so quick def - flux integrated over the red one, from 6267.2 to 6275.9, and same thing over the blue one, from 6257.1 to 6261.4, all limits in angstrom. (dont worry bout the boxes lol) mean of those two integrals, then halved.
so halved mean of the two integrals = 300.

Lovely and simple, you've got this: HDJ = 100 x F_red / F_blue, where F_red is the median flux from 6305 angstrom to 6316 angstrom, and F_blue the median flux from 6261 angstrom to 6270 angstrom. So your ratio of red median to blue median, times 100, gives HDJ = 100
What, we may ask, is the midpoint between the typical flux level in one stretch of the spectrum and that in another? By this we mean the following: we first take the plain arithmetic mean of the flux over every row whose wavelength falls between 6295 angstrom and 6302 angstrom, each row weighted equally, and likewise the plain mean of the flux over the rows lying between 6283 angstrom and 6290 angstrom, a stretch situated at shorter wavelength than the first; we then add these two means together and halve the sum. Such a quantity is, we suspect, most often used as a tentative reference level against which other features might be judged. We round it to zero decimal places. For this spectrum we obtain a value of 93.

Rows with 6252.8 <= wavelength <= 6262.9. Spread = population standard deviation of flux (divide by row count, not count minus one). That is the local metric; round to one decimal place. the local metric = 3.6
